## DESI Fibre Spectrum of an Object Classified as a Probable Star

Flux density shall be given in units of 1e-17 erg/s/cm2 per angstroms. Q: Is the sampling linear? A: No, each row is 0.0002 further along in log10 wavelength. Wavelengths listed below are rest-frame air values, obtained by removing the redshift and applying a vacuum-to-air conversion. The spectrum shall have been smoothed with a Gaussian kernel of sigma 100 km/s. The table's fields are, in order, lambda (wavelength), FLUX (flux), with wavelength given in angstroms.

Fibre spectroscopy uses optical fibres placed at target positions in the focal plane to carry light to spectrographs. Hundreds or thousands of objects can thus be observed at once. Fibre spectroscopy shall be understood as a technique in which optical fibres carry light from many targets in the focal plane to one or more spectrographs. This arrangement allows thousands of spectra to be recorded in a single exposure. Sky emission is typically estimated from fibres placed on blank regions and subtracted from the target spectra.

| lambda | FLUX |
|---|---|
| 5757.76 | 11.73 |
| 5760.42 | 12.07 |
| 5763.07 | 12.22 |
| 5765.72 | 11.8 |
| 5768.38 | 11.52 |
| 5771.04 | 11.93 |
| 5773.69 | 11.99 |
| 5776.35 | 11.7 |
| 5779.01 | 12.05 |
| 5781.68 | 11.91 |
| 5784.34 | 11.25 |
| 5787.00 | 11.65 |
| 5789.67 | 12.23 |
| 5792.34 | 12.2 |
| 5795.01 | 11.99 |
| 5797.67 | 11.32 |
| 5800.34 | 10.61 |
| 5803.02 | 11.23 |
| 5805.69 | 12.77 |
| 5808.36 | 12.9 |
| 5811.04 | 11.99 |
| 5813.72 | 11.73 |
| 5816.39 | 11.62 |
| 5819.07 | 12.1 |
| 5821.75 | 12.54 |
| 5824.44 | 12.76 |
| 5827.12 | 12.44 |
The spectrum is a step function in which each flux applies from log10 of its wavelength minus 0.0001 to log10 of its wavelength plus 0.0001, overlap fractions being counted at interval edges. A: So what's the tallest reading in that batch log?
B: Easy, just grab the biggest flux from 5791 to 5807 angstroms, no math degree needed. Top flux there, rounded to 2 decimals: 12.77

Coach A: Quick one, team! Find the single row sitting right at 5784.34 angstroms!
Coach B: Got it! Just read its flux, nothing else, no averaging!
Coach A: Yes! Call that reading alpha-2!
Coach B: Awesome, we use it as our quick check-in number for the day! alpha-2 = 11.25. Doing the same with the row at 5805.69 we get 12.77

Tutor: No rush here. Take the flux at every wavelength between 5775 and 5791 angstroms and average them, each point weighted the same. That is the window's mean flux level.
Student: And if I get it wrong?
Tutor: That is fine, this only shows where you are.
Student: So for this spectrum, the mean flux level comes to 11.8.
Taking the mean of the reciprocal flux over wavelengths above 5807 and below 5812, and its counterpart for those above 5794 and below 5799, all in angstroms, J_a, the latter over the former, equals 1.07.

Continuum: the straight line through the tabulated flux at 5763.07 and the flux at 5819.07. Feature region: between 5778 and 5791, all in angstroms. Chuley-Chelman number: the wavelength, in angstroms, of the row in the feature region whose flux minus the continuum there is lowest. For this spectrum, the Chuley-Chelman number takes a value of 5784.34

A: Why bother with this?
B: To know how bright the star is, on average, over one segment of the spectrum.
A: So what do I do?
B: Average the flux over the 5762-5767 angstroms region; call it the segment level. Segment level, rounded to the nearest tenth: 12.0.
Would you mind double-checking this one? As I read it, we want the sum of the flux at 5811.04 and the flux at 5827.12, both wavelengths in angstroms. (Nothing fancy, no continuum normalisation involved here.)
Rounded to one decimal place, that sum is 24.4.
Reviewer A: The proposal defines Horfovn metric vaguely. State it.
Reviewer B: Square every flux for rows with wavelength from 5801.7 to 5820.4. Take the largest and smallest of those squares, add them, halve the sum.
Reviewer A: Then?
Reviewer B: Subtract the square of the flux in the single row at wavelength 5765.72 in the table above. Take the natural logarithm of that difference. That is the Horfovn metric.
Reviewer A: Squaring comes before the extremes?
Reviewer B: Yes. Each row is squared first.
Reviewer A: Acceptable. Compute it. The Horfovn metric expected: 1.9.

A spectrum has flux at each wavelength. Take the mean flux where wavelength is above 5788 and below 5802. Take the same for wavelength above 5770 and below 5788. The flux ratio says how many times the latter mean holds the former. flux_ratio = 1.01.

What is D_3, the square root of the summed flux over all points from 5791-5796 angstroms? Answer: 4.92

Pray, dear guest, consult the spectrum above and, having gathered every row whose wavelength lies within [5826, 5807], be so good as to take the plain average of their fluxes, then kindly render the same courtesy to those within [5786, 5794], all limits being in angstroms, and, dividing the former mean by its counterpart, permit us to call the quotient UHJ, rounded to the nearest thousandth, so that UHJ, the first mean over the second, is 1.017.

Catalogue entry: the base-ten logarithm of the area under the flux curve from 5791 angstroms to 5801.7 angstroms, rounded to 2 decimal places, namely 2.09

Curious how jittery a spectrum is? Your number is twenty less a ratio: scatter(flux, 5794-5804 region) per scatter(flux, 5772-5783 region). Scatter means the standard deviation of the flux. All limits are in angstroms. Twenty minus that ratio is 16.3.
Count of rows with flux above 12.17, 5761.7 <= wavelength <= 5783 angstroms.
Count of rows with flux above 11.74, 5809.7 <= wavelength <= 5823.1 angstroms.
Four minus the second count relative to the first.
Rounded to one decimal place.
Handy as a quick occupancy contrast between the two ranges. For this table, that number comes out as 1.0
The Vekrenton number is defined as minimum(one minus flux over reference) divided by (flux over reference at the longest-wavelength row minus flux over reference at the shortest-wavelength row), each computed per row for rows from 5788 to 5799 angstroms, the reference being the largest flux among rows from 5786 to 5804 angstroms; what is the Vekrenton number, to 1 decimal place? 0.0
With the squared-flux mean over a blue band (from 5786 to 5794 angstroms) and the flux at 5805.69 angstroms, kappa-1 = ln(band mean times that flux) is 7.52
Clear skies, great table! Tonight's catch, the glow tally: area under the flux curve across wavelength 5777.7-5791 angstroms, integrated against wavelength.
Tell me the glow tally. 157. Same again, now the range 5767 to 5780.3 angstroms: 157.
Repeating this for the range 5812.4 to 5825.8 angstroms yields 163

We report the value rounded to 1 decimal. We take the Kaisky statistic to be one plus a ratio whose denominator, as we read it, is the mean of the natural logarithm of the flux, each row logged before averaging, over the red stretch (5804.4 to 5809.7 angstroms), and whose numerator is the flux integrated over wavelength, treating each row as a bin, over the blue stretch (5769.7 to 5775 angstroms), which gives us 25.9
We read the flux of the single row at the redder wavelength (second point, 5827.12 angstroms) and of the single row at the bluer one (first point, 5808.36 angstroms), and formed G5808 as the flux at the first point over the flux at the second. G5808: 1.037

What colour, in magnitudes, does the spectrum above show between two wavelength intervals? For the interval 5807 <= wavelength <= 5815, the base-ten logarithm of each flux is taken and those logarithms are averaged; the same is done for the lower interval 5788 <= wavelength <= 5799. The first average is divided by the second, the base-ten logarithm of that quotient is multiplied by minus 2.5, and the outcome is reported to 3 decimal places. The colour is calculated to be -0.010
